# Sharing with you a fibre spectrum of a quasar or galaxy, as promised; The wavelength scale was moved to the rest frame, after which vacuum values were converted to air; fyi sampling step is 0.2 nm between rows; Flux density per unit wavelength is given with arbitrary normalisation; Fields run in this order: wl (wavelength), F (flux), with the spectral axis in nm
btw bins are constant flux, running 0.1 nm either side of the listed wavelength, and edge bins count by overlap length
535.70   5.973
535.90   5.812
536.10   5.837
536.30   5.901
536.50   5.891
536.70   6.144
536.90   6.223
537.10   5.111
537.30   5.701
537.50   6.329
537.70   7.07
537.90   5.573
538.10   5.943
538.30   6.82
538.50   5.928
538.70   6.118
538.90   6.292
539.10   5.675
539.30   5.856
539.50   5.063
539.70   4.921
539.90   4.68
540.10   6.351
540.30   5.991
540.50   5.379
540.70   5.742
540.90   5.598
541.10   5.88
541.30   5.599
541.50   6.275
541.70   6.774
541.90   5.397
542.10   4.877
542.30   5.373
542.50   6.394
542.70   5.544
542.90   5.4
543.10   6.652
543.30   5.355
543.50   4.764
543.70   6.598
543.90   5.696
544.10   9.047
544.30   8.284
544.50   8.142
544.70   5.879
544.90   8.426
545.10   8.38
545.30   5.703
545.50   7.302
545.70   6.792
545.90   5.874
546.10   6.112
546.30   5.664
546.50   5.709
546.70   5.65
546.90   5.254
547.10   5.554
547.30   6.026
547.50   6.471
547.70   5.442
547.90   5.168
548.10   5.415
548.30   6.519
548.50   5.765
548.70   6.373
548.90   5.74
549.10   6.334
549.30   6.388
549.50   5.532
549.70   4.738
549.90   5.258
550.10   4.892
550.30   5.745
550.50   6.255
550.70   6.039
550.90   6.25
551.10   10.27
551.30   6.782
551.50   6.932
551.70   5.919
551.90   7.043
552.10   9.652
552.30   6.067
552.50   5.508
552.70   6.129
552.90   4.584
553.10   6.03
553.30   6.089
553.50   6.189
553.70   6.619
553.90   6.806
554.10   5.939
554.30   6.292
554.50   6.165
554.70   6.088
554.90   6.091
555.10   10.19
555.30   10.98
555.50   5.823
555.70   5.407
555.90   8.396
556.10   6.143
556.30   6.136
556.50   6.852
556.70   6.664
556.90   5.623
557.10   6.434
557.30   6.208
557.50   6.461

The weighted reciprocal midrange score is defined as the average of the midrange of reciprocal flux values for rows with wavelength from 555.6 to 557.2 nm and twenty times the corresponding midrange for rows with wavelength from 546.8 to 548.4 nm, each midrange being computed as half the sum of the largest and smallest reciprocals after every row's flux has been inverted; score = 1.81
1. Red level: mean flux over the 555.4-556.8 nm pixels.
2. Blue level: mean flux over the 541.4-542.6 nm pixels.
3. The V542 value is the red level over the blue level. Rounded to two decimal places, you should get 1.11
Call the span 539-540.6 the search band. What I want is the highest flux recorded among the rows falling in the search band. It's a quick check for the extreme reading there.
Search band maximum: 6.351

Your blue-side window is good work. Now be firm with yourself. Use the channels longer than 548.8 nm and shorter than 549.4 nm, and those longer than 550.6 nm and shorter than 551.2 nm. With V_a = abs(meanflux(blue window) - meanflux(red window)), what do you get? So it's 1.4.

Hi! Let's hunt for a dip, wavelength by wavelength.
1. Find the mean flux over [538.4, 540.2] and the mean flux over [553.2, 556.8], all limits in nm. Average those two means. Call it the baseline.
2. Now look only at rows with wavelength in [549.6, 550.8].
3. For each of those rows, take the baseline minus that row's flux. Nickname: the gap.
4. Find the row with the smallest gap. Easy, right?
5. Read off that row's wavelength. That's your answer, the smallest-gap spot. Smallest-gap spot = 550.50 nm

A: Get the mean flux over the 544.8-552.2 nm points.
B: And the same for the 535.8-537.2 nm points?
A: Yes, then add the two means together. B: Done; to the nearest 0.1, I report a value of 12.2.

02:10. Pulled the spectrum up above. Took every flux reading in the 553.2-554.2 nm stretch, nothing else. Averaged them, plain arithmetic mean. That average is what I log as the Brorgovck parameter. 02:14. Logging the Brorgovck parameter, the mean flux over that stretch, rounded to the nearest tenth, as 6.3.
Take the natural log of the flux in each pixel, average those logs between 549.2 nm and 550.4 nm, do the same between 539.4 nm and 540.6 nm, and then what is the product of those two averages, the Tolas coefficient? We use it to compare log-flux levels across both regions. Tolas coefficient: 2.83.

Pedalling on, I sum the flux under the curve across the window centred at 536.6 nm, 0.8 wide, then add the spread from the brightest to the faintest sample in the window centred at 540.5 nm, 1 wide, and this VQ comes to 5.8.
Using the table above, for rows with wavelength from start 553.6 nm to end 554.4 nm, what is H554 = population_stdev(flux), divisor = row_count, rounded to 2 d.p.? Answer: 0.33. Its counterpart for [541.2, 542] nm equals 0.55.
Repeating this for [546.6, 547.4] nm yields 0.28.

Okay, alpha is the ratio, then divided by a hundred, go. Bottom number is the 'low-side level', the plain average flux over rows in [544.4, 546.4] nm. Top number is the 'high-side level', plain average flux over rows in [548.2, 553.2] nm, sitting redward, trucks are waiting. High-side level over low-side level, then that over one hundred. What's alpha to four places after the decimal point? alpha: 0.0092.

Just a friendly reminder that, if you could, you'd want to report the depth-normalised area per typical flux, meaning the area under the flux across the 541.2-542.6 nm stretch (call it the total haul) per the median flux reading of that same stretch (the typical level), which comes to 1.45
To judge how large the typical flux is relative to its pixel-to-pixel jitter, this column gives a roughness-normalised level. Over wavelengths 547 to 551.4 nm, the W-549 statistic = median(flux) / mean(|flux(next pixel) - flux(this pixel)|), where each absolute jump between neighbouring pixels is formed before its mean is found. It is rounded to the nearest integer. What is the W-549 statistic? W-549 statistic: 7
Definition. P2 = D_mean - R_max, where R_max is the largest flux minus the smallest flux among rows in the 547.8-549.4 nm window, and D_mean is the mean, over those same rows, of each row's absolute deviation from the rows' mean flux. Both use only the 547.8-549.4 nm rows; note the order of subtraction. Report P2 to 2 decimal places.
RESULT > -0.91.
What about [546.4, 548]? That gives -1.00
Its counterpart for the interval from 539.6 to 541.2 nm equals -1.24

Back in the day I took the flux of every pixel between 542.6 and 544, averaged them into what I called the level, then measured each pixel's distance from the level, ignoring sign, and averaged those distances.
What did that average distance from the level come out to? 0.52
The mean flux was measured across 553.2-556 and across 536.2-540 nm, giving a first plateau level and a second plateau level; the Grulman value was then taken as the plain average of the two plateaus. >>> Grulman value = 6.39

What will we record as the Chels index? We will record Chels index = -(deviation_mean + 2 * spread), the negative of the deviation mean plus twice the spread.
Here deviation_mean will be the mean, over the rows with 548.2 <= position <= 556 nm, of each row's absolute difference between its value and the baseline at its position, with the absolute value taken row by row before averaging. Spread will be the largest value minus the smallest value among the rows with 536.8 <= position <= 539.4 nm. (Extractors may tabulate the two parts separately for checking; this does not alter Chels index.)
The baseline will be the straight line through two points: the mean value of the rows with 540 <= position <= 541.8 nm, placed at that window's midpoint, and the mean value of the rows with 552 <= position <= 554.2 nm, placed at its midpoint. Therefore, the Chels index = -4.8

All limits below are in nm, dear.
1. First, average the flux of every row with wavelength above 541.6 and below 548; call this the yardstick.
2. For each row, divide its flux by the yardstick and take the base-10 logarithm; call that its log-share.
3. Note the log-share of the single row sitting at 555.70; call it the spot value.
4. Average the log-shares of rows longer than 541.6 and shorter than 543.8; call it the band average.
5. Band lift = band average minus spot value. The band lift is 0.023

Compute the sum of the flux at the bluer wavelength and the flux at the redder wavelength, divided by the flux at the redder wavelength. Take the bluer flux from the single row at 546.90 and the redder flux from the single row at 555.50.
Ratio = 1.90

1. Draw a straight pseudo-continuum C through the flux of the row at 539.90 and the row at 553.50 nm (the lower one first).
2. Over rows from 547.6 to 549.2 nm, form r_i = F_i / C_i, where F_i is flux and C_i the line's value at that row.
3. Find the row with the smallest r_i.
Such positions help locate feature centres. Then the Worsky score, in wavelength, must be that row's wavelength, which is 547.90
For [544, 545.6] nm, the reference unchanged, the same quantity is 545.30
